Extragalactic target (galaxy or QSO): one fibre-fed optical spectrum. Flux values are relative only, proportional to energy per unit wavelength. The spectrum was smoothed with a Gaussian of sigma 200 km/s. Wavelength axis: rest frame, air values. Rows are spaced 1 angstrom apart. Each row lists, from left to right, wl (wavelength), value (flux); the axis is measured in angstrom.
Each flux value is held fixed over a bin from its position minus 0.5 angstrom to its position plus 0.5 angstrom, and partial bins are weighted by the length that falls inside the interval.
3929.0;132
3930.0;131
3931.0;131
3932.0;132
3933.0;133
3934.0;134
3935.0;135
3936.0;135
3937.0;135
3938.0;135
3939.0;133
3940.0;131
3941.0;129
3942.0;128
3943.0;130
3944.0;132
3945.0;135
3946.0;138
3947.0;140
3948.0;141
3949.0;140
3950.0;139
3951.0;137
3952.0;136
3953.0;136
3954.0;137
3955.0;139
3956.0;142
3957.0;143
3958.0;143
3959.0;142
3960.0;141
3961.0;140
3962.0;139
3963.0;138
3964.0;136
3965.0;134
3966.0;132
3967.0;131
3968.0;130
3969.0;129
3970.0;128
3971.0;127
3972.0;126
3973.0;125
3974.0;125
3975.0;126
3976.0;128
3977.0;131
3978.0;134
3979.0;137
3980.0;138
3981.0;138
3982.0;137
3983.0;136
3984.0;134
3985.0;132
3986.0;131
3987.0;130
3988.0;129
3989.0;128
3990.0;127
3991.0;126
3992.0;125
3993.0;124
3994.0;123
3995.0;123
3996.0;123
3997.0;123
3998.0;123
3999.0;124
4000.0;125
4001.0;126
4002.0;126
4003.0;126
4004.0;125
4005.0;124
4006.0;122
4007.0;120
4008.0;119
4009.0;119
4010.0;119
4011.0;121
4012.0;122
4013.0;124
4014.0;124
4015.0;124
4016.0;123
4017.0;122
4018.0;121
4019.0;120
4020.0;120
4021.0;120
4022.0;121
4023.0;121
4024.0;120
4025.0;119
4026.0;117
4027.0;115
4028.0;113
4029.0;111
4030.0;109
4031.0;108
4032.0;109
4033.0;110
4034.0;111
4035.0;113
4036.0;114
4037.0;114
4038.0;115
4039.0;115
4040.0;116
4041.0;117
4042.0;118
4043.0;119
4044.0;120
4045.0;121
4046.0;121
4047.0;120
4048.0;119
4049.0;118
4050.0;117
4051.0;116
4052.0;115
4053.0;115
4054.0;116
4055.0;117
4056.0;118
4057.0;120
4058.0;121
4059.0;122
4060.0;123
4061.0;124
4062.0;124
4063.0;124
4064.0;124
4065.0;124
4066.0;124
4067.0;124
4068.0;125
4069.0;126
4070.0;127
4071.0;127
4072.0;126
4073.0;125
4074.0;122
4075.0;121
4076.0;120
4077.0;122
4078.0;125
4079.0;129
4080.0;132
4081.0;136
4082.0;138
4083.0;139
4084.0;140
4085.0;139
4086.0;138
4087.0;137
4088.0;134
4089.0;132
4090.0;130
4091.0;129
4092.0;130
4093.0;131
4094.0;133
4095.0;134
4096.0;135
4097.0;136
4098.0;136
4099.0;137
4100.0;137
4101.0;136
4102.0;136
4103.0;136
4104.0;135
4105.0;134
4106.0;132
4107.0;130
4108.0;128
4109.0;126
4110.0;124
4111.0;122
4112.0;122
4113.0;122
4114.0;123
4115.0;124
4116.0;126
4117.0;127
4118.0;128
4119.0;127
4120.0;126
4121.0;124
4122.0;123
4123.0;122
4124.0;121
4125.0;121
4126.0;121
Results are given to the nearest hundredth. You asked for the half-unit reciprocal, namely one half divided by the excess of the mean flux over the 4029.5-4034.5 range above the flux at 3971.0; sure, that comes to -0.03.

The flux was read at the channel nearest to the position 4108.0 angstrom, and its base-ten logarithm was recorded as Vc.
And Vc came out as 2.11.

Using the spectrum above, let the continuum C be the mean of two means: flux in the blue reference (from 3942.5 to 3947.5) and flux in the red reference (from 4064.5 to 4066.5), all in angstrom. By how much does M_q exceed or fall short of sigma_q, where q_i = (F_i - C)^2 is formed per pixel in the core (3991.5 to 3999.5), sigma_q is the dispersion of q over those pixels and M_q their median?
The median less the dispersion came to 34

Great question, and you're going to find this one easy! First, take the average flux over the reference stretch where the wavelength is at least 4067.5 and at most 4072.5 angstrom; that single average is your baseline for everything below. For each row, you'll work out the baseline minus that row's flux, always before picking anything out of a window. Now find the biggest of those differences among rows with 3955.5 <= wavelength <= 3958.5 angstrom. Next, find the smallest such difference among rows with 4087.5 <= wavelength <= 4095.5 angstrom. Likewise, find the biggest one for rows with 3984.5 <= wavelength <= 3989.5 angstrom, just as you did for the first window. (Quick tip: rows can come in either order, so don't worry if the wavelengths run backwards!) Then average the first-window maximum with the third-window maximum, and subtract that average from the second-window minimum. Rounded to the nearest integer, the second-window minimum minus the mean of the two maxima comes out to 1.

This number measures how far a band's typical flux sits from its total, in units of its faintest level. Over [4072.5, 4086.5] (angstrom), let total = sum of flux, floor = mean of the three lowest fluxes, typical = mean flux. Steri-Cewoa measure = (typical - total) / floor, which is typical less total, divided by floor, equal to -14.0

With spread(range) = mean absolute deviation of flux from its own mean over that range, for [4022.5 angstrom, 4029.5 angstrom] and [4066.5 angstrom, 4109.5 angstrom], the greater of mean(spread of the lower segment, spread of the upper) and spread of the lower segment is 3.9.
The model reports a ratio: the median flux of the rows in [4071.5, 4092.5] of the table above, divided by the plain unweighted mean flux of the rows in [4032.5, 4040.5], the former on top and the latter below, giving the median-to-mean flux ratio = 1.15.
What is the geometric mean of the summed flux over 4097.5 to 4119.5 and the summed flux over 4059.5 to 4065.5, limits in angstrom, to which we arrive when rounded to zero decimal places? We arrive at 1455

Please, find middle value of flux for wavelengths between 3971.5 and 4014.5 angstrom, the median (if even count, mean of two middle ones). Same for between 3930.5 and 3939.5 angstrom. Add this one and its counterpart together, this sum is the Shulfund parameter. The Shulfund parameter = 259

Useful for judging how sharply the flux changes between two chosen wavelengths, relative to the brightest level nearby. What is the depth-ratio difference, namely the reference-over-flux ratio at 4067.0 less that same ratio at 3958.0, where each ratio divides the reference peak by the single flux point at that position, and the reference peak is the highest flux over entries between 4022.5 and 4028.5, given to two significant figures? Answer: 0.13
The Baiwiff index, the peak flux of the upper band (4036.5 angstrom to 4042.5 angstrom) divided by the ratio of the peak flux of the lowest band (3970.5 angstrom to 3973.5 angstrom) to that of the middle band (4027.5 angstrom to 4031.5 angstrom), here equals 105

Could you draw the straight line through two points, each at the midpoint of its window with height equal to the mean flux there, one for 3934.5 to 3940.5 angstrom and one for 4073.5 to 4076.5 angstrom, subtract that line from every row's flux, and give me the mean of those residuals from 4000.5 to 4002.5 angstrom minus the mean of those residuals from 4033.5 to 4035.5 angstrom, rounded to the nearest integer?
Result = 11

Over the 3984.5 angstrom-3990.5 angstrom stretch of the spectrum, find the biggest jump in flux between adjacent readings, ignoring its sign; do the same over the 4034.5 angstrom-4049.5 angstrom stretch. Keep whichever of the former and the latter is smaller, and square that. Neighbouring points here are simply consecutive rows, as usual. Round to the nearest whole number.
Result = 1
